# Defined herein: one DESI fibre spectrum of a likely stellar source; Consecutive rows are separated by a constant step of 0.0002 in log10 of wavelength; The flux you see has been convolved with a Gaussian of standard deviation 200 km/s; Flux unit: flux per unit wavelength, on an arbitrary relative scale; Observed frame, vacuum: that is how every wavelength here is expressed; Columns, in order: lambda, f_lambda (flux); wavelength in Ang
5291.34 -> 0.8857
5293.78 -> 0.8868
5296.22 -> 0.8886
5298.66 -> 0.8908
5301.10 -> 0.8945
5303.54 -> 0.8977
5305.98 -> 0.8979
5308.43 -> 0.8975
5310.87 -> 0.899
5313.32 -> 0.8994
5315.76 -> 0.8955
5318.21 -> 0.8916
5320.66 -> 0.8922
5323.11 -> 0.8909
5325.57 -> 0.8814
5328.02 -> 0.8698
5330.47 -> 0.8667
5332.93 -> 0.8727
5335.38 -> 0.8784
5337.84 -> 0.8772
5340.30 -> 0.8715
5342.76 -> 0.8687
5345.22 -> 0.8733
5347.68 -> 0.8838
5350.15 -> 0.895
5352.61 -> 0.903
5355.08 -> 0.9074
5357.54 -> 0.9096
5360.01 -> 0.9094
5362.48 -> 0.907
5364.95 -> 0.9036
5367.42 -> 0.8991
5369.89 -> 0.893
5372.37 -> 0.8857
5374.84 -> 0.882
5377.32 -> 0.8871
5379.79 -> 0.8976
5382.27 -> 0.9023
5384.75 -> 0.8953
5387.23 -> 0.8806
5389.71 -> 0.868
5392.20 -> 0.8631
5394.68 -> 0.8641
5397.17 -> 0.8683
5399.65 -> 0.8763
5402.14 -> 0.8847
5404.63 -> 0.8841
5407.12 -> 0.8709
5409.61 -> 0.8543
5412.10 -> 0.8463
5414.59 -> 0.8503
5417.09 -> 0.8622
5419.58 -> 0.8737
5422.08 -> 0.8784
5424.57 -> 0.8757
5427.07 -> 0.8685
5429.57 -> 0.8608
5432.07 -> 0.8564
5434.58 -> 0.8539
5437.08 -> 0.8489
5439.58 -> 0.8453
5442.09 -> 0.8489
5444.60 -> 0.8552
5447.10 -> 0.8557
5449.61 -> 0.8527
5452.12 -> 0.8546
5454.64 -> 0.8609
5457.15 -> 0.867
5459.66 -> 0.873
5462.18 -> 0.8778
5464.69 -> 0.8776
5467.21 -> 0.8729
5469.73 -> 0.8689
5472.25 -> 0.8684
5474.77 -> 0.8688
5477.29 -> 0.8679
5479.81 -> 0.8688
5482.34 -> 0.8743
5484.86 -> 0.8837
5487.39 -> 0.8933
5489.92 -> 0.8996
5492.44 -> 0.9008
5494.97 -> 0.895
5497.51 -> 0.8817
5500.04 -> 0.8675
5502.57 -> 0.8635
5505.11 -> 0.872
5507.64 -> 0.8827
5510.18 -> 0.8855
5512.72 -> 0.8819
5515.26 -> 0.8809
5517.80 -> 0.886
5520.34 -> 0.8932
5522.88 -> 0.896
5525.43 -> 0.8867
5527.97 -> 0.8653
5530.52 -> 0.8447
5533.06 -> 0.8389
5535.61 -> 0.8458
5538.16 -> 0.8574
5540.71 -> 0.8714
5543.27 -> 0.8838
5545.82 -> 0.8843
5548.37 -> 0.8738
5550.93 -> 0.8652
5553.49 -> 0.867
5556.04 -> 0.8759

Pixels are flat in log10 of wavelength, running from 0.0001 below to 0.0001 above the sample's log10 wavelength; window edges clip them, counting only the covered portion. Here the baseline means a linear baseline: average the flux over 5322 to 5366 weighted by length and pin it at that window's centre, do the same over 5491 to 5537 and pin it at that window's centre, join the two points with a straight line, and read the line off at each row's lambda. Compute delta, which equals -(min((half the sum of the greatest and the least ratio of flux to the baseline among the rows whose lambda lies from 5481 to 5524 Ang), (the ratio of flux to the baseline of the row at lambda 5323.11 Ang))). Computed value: -1.00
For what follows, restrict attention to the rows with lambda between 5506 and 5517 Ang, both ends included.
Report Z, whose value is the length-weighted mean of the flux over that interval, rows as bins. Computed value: 0.883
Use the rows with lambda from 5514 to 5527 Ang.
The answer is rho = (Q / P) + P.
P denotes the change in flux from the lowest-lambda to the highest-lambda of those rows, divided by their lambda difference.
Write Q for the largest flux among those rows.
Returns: 1571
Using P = 0.0006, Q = 0.896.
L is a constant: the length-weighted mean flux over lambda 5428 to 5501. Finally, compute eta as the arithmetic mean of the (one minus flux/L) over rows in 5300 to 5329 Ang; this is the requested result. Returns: -0.027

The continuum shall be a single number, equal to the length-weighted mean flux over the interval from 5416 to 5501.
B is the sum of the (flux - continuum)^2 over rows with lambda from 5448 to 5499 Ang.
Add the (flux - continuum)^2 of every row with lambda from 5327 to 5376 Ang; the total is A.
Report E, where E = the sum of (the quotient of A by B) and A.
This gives 2.7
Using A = 0.0112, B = 0.0042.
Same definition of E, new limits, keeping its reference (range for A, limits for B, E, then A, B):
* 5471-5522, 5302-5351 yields 0.7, 0.0051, 0.0075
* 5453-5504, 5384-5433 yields 1.3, 0.0038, 0.0029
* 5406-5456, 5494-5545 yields 0.7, 0.0042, 0.0059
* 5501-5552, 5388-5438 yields 1.9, 0.0053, 0.0028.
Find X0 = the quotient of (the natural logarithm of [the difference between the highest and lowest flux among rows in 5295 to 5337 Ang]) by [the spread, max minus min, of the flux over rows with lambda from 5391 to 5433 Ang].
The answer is -89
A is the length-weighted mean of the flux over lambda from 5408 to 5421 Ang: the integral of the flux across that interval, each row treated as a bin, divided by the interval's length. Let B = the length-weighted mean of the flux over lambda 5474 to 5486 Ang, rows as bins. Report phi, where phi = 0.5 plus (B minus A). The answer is 0.515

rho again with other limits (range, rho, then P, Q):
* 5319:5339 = -1022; -0.0009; 0.8922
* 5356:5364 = -1728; -0.0005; 0.9096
